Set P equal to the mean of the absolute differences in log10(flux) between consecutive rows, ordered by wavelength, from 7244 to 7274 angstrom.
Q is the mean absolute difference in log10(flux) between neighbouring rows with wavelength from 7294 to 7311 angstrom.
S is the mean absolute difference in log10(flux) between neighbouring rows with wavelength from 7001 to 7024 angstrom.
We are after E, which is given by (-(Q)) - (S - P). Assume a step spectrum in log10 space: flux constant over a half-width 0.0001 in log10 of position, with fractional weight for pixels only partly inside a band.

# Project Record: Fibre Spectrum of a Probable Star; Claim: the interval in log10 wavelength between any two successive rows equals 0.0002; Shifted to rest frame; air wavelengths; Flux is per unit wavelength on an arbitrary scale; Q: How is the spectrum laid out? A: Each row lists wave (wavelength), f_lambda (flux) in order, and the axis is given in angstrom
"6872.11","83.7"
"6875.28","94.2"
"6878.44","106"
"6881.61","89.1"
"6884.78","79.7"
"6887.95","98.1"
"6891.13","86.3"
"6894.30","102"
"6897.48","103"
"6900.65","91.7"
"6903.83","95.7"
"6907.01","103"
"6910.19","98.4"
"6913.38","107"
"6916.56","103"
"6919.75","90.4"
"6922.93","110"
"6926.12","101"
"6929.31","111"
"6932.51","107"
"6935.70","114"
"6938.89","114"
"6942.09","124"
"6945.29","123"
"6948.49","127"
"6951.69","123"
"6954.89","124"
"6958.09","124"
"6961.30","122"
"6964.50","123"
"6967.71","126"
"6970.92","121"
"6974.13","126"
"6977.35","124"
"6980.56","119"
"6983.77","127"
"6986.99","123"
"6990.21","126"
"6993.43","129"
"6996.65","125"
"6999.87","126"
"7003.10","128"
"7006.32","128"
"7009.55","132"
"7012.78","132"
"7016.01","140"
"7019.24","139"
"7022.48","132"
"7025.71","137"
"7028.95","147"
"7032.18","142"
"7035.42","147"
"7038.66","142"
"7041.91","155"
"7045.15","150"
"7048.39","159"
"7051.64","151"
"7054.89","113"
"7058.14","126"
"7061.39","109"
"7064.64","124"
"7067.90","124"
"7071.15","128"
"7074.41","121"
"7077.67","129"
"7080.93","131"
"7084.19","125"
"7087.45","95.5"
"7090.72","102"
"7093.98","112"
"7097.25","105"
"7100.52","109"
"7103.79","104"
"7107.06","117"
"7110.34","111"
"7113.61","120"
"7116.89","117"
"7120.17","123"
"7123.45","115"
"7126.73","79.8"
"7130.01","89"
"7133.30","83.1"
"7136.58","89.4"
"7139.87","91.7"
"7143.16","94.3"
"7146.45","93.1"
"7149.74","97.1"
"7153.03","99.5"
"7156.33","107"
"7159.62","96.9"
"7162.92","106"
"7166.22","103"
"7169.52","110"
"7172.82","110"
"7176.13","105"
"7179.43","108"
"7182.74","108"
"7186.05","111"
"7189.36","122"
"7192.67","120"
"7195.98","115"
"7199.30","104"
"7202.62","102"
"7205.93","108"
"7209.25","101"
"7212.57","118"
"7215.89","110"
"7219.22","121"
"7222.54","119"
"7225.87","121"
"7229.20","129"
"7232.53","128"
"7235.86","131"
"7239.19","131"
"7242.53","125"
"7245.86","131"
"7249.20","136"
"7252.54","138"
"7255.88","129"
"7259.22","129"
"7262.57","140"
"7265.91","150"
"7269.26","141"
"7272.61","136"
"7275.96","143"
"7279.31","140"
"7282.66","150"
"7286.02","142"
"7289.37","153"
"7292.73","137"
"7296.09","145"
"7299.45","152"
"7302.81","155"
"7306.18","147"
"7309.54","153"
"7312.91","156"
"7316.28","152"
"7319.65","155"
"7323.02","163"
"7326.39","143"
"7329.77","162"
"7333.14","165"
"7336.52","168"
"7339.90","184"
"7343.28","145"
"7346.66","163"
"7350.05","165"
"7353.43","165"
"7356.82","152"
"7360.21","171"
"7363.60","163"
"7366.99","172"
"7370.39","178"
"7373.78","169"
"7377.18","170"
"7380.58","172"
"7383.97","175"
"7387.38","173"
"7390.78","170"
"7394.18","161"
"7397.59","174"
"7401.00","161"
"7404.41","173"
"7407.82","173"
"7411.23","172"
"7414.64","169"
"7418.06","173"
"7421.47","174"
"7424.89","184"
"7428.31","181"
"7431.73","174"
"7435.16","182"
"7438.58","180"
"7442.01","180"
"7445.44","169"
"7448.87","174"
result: -0.01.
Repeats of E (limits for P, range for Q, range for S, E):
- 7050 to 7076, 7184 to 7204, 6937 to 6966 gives 0.01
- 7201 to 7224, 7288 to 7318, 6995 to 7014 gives 0.01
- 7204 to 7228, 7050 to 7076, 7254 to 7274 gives -0.04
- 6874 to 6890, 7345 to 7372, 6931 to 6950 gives 0.03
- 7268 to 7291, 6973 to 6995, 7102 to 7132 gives -0.04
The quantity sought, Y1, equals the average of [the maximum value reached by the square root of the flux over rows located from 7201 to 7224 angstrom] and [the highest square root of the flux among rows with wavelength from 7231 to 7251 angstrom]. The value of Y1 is 11.3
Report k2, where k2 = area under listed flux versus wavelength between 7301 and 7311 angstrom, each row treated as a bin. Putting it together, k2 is 1517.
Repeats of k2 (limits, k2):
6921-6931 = 1067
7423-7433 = 1798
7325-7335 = 1572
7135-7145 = 918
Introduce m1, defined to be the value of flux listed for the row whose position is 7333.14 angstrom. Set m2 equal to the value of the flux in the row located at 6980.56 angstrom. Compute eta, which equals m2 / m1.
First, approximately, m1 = 165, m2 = 119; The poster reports 0.7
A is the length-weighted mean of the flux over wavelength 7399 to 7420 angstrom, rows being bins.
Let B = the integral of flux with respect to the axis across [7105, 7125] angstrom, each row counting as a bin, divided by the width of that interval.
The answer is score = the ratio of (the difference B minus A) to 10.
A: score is -5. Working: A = 170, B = 117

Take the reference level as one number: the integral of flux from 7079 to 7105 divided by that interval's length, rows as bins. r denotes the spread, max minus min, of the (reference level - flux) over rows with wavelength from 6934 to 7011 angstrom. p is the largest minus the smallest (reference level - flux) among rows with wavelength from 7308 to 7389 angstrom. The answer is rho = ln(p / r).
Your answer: 0.8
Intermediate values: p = 41.0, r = 18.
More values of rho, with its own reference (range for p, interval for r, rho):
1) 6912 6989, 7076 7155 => -0.3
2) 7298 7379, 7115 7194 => -0.1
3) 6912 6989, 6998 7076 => -0.3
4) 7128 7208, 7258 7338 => 0.0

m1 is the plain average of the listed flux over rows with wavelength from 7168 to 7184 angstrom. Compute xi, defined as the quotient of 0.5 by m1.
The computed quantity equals 0.0046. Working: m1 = 108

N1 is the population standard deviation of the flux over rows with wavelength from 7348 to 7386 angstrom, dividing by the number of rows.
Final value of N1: 6.7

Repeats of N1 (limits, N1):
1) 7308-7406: 9.5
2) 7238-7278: 6.8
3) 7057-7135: 14.1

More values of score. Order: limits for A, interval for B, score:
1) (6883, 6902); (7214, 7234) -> 3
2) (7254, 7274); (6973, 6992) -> -1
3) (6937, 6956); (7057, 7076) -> 0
